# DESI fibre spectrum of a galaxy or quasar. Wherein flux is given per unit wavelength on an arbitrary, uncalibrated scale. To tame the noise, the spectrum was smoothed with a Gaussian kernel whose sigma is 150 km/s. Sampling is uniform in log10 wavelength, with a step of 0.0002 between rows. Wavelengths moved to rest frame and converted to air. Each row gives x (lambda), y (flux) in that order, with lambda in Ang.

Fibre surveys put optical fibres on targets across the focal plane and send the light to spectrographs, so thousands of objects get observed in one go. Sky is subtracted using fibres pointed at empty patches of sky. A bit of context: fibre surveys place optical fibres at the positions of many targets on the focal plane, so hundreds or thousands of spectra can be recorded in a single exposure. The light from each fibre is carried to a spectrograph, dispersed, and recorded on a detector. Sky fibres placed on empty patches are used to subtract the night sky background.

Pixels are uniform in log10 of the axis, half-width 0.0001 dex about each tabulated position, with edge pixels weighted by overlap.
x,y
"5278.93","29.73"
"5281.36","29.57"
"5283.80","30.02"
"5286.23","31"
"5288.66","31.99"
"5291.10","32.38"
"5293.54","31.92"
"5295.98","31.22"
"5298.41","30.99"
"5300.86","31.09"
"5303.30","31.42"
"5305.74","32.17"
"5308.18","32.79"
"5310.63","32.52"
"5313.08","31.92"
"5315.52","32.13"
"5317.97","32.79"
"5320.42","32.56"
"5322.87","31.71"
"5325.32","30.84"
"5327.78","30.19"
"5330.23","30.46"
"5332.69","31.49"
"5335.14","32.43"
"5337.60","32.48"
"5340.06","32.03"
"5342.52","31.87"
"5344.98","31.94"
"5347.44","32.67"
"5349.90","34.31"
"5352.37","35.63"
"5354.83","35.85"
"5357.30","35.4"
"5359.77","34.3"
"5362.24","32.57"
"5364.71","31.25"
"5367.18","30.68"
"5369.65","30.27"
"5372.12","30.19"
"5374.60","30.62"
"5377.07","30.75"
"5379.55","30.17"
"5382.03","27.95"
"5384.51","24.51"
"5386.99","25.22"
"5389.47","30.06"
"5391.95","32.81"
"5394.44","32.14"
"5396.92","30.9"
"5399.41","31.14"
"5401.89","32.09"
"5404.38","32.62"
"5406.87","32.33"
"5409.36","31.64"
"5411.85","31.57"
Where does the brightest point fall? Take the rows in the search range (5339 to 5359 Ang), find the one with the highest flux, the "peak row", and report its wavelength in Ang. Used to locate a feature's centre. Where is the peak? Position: 5354.83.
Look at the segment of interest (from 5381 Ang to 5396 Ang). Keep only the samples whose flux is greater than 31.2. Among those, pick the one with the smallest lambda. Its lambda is 5391.95 Ang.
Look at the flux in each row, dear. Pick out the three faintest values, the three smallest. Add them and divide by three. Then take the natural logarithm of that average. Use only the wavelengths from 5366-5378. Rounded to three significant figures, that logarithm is 3.41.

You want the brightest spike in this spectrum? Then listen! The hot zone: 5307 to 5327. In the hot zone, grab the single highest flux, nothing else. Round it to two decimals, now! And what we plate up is 32.79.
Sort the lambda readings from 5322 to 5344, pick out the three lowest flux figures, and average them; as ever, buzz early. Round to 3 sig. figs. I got 30.5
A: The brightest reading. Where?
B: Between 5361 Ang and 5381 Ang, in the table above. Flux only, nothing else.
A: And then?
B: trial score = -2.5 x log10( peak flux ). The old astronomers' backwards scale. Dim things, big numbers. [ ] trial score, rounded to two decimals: -3.78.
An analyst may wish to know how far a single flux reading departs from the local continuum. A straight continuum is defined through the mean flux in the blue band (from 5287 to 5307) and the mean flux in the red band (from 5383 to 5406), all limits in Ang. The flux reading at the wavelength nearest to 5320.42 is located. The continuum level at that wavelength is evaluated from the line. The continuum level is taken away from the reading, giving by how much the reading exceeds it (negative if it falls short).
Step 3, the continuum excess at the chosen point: 1.3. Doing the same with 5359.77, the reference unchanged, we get 3.6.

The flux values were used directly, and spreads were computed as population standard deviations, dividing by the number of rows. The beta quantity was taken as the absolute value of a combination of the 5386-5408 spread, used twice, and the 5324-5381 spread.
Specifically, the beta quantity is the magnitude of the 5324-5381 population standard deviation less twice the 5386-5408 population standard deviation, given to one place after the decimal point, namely 2.7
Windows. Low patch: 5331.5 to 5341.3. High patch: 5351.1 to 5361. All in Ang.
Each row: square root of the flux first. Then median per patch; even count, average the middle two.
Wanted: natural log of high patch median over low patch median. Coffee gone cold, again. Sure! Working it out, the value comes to 0.049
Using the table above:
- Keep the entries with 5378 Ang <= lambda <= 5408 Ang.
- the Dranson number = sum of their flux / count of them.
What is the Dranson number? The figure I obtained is 30.2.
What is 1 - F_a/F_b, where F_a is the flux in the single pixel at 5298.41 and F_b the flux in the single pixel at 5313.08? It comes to 0.03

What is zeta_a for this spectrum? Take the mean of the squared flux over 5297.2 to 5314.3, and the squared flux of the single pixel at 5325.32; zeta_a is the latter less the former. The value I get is -63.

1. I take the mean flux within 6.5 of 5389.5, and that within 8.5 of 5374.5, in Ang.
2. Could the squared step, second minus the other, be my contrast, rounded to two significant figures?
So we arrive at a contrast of 1.3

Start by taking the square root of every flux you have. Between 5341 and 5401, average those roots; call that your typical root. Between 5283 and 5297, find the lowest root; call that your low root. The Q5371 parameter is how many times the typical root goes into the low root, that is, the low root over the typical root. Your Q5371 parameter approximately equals 0.98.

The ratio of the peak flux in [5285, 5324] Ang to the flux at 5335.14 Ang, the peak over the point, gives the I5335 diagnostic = 1.01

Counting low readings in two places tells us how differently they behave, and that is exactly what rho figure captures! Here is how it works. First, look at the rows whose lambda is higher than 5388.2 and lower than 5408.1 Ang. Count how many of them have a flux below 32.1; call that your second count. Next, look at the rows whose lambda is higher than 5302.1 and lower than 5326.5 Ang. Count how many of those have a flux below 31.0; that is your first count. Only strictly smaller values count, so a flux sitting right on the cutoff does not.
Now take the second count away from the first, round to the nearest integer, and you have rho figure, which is -3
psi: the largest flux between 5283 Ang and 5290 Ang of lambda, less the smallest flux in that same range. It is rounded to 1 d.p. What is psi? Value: 2.0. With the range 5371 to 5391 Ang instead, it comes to 6.2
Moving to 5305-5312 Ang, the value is 0.6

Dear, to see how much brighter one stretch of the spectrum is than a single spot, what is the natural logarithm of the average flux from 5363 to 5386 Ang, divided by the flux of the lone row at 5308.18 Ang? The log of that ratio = -0.10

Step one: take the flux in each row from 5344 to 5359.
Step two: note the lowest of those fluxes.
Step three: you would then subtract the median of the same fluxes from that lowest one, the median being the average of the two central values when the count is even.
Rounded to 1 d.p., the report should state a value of -2.9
